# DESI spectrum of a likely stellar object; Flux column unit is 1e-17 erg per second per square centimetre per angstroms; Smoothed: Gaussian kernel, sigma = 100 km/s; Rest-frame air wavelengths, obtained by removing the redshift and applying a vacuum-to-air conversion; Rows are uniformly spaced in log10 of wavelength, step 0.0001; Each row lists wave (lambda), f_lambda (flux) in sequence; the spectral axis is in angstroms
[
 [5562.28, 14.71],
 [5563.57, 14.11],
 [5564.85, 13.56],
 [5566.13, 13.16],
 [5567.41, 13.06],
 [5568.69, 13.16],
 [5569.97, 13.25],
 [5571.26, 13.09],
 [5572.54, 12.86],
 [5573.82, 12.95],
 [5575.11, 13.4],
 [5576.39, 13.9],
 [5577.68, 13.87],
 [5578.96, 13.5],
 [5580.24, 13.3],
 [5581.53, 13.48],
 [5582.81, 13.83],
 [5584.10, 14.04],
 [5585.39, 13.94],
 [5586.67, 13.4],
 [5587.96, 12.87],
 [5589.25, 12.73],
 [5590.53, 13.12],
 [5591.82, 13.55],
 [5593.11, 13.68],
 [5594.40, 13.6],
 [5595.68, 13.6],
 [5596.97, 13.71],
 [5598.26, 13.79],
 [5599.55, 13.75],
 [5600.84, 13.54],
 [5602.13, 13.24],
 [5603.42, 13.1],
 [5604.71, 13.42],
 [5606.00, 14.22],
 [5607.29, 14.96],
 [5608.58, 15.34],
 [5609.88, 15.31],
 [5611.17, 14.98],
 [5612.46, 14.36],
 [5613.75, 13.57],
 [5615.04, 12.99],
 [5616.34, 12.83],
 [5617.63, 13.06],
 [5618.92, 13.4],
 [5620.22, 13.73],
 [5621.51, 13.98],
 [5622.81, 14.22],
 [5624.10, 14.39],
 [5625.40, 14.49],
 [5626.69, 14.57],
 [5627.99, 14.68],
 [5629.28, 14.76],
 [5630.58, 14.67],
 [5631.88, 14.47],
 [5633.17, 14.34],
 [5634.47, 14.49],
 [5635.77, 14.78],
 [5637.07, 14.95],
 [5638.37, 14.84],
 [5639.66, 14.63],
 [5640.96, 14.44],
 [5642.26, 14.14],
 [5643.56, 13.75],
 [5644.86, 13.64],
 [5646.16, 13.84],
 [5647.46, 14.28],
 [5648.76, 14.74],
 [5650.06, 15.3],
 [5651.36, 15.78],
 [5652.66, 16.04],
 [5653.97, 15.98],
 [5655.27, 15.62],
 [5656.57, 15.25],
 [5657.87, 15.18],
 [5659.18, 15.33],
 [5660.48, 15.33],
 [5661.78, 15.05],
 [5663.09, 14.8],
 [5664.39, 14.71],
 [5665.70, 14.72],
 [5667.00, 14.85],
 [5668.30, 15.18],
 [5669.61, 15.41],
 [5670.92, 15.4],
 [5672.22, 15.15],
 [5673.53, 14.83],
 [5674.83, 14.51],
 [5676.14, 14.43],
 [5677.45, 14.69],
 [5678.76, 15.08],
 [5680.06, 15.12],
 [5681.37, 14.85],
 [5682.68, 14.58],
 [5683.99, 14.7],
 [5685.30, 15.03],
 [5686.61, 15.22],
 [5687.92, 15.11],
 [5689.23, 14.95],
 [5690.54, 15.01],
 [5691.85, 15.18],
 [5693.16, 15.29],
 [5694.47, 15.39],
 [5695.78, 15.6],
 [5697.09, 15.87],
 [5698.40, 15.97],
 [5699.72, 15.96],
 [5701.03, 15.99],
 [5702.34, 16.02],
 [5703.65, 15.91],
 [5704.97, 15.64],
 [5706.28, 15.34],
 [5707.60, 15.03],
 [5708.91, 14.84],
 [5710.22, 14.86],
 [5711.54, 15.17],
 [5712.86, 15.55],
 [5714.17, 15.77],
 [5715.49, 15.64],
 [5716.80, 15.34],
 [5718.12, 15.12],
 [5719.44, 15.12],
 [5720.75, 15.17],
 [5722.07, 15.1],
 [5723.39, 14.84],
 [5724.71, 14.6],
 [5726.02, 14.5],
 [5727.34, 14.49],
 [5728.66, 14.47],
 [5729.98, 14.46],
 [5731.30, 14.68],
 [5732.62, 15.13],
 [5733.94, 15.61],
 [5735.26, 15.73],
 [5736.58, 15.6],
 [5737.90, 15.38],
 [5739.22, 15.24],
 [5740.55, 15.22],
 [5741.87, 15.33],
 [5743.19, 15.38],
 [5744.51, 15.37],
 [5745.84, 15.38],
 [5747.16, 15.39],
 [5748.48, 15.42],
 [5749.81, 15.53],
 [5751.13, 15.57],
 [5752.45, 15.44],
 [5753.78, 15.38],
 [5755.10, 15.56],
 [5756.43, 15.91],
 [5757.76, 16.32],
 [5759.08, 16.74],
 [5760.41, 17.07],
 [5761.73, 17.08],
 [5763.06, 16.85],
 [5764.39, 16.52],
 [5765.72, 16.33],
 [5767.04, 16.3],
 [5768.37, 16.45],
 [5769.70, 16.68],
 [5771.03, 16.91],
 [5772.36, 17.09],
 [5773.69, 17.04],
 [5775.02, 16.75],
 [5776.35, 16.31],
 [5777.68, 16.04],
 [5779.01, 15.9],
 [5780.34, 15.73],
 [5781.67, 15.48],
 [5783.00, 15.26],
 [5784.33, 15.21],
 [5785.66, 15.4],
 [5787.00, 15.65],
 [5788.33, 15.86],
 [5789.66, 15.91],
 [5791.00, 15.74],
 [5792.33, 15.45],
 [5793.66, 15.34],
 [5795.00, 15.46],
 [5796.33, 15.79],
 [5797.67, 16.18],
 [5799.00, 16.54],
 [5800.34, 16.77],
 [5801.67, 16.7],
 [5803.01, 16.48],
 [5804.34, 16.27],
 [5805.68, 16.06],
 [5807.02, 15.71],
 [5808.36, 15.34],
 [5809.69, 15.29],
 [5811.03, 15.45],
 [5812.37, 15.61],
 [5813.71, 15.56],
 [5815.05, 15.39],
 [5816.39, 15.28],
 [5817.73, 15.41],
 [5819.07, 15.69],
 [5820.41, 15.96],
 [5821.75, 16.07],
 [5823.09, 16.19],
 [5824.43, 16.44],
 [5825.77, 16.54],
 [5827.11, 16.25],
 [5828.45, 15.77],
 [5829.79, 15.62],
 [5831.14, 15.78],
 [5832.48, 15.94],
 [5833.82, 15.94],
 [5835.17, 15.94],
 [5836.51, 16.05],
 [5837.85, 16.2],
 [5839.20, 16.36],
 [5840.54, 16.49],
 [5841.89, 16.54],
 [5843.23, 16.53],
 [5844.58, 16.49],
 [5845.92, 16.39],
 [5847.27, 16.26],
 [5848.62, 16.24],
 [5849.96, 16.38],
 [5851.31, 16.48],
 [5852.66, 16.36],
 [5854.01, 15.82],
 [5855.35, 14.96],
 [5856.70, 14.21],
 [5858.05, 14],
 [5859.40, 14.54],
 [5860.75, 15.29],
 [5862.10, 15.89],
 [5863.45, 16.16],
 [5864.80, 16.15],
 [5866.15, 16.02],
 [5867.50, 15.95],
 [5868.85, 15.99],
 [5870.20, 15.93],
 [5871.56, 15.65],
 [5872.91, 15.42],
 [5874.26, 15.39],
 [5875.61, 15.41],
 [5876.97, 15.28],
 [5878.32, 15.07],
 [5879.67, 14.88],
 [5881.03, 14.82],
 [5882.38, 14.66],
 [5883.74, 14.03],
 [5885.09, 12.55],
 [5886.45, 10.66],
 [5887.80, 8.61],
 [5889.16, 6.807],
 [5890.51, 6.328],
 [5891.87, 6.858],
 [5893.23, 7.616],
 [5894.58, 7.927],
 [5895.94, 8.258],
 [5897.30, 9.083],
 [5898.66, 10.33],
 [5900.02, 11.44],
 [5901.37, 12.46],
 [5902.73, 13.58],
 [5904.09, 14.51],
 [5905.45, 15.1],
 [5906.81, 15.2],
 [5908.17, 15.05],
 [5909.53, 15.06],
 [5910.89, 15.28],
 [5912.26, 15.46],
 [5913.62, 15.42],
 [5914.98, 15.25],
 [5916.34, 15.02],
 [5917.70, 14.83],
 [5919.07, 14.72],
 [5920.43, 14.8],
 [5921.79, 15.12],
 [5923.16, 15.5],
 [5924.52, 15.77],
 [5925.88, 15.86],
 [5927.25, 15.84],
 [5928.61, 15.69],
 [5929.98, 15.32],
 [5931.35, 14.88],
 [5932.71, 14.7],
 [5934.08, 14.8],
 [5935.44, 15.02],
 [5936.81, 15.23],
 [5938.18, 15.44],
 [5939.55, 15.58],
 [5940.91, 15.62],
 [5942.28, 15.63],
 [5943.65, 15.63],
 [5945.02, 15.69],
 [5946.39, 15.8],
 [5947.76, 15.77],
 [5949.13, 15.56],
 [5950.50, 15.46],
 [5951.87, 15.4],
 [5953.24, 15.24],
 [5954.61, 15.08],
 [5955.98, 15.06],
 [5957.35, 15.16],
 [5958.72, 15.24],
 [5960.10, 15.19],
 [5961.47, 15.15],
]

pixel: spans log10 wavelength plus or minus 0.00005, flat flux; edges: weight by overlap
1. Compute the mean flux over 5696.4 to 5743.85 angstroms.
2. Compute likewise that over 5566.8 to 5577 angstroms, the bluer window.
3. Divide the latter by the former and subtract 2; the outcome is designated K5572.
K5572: -1.14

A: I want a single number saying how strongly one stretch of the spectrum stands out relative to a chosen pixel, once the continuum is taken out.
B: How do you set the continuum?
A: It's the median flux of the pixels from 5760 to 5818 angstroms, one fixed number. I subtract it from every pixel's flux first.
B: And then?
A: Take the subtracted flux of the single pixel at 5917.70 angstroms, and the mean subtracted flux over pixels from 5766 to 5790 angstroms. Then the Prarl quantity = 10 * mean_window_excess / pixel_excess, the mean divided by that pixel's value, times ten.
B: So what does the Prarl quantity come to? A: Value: -2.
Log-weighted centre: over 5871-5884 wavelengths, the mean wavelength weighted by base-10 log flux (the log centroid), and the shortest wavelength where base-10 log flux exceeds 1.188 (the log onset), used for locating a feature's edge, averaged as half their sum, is 5874.6 angstroms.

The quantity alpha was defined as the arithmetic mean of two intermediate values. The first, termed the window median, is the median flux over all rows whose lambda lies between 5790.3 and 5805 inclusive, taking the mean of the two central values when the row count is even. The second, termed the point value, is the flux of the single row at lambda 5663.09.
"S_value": 15.5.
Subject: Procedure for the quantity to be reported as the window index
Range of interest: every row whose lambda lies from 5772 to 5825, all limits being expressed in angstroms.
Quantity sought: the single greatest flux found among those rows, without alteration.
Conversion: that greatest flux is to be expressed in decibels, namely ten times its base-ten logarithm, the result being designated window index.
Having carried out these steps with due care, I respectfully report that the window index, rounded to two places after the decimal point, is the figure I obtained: 12.33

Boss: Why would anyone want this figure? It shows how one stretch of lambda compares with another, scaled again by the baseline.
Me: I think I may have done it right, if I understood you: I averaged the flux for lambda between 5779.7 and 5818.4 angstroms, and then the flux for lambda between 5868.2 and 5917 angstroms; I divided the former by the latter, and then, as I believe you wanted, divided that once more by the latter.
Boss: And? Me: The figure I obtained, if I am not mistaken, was 0.094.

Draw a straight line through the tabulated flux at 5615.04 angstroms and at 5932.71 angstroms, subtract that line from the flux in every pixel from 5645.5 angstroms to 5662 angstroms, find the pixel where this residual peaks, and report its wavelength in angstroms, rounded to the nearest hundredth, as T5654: 5652.66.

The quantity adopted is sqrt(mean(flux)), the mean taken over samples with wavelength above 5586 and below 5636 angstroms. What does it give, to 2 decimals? 3.73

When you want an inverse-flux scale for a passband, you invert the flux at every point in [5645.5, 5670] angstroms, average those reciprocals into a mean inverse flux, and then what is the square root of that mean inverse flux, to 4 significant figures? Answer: 0.2573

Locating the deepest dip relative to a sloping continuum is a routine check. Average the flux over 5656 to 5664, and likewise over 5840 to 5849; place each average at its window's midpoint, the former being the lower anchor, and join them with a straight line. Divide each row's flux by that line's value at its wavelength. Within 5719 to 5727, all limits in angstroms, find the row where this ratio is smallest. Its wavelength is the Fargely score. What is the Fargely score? 5726.02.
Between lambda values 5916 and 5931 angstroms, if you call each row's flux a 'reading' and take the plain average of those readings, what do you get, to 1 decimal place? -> 15.3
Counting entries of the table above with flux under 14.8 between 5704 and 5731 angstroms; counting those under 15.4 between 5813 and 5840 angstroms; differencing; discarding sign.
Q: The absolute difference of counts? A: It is 3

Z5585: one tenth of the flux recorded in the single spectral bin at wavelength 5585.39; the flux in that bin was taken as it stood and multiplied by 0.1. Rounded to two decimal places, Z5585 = 1.39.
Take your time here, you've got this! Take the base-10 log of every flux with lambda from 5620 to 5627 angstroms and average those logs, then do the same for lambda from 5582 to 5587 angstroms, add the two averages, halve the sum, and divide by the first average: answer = 0.99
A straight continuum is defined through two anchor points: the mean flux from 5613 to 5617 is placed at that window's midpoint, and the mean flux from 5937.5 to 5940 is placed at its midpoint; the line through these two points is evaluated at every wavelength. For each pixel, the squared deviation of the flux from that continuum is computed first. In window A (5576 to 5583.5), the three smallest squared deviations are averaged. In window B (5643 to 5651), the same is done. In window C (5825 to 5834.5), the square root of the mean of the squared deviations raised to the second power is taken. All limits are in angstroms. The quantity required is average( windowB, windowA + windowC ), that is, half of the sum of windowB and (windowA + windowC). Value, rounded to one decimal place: 1.2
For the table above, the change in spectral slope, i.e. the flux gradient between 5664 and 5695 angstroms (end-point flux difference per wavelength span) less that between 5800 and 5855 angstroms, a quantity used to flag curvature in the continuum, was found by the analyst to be 0.040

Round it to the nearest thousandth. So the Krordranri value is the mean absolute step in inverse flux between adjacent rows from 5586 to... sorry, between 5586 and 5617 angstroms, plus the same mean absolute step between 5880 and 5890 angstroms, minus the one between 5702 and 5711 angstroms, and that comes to 0.014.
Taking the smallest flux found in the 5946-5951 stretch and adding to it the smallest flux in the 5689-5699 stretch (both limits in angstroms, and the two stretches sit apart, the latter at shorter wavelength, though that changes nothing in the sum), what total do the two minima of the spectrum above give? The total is 30.4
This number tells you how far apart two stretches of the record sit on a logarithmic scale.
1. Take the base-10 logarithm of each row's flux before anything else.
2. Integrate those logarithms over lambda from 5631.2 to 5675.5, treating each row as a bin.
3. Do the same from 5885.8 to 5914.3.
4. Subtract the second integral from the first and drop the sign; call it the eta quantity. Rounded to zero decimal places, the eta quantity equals 22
